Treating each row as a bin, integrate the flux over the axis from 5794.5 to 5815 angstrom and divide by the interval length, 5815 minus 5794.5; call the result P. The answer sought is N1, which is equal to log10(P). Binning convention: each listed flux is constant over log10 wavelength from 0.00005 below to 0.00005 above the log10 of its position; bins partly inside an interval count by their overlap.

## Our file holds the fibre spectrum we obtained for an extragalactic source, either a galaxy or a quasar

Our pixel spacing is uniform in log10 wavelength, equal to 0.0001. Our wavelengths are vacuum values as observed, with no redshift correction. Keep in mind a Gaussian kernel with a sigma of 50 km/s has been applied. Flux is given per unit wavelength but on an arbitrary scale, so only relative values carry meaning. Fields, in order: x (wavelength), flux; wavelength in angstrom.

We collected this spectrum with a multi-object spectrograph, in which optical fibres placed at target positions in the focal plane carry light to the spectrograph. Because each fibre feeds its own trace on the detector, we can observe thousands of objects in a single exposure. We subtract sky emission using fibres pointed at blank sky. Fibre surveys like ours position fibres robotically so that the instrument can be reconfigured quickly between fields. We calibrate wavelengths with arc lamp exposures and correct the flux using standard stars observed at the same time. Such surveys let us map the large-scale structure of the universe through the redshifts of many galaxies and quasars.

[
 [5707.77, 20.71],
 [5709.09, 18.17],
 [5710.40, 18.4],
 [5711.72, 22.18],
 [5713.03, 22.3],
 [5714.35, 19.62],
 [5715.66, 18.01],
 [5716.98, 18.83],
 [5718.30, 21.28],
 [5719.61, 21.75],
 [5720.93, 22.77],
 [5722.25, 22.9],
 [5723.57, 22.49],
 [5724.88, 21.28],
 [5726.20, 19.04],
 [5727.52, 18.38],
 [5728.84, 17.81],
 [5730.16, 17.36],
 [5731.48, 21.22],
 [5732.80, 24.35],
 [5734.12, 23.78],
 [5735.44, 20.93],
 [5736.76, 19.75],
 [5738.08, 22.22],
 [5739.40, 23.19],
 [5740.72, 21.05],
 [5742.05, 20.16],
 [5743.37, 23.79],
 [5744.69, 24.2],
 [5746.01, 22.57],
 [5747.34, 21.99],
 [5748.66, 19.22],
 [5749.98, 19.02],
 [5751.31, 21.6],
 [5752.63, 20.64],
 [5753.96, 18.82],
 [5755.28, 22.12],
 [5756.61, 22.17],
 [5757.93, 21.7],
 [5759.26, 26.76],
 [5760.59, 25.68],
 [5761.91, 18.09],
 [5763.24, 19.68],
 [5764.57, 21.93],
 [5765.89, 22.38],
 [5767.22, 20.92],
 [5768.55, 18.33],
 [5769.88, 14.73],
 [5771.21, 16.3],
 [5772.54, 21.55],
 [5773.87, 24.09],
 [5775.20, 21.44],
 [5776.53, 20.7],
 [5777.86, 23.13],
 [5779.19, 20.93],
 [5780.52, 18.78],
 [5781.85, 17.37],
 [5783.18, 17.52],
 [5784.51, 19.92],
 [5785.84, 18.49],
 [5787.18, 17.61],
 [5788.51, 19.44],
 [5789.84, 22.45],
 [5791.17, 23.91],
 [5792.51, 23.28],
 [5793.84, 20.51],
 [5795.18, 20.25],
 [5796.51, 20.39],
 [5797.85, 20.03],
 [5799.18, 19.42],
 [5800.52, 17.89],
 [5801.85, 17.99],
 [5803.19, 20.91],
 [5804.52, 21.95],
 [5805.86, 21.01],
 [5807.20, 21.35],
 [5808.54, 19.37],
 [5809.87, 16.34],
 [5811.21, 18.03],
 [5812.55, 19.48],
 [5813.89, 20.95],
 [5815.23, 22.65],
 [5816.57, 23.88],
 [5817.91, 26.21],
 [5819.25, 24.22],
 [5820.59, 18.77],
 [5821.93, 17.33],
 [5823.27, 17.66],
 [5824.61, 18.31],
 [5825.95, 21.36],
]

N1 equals 1.30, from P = 19.7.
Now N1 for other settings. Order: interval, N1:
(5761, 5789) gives 1.30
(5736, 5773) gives 1.32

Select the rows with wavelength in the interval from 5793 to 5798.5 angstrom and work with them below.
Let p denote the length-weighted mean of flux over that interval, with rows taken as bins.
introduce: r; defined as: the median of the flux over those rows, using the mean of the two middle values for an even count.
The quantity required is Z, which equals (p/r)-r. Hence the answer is -19.3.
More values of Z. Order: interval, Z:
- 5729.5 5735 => -21.5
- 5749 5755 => -18.8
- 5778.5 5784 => -17.1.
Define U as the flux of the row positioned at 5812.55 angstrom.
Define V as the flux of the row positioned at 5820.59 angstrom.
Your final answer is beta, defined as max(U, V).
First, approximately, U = 19.48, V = 18.77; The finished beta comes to 19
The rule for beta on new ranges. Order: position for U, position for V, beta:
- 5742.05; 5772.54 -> 22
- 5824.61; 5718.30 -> 21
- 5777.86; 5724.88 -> 23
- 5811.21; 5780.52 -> 19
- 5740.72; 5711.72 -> 22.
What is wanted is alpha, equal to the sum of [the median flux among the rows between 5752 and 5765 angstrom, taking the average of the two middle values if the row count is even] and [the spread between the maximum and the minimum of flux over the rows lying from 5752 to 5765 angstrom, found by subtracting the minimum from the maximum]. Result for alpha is 30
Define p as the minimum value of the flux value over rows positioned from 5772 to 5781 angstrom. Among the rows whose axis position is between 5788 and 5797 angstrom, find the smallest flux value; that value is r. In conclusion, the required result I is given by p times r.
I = 365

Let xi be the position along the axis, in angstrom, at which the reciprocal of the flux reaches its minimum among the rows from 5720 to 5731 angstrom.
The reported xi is 5722.25 angstrom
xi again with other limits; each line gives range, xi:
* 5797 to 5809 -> 5804.52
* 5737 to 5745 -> 5744.69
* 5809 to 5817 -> 5816.57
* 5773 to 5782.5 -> 5773.87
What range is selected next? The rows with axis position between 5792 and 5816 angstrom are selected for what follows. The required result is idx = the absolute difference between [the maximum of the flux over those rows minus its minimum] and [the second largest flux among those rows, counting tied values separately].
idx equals 15.7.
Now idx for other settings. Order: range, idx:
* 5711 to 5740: 16.8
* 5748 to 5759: 18.8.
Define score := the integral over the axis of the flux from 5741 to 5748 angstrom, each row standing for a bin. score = 157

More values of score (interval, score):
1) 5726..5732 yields 112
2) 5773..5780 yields 154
